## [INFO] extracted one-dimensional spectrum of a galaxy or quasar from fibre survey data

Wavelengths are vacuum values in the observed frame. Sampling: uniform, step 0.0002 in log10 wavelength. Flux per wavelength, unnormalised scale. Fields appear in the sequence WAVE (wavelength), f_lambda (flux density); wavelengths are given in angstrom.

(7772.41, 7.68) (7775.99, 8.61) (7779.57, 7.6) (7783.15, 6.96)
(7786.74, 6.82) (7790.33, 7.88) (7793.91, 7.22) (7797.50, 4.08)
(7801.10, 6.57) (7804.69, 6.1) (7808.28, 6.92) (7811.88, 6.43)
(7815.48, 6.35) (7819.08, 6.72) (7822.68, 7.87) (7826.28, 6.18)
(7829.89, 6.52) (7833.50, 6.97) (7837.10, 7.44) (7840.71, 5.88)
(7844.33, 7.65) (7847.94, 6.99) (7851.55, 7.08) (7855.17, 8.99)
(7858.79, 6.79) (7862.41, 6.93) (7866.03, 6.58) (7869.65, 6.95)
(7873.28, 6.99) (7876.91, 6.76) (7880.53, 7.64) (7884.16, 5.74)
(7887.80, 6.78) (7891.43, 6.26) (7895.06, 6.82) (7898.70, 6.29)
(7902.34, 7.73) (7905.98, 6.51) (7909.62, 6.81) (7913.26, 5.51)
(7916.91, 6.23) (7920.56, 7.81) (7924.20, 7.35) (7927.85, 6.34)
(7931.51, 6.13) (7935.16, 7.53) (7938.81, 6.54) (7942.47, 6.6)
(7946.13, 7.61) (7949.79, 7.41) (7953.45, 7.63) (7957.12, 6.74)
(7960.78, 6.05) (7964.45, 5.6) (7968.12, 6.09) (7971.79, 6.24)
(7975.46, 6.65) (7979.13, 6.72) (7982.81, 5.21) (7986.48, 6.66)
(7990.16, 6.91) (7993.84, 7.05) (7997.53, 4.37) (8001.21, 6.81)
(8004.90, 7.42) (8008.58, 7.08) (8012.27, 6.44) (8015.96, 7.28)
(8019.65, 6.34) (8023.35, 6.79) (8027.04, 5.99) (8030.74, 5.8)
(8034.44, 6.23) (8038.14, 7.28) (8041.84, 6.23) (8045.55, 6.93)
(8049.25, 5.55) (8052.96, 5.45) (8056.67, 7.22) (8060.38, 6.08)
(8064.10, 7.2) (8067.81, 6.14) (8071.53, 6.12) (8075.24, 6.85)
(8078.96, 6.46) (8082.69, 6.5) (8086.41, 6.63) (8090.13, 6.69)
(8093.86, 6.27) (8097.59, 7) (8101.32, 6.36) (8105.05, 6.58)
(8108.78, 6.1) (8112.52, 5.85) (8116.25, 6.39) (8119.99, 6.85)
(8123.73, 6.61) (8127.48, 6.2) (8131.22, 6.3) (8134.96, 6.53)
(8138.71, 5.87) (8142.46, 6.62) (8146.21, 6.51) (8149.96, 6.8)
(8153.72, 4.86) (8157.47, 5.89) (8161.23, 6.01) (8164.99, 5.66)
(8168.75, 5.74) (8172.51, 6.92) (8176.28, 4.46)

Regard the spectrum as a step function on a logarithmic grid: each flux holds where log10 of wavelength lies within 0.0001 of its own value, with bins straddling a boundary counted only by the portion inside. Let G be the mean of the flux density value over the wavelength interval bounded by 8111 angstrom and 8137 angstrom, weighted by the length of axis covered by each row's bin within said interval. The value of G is 6.39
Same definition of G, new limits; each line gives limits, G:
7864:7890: 6.77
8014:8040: 6.53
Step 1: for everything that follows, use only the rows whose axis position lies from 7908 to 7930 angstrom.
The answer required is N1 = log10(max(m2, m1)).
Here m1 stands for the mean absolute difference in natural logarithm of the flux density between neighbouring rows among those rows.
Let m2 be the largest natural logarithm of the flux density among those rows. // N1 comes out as 0.313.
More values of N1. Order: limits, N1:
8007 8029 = 0.298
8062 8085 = 0.295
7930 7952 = 0.307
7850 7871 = 0.342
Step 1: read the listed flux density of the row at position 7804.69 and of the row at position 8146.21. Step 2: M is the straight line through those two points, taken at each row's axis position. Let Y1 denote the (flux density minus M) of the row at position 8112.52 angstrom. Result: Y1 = -0.6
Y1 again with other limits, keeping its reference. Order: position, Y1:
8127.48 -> -0.3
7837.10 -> 1.3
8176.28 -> -2.1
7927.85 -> 0.1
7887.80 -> 0.6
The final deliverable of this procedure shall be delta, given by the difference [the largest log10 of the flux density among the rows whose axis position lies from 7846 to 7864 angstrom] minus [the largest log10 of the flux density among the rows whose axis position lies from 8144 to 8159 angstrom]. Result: 0.12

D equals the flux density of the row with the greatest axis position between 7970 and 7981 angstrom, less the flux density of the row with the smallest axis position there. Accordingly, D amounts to 0.5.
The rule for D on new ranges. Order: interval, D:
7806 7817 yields -0.6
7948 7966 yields -1.8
